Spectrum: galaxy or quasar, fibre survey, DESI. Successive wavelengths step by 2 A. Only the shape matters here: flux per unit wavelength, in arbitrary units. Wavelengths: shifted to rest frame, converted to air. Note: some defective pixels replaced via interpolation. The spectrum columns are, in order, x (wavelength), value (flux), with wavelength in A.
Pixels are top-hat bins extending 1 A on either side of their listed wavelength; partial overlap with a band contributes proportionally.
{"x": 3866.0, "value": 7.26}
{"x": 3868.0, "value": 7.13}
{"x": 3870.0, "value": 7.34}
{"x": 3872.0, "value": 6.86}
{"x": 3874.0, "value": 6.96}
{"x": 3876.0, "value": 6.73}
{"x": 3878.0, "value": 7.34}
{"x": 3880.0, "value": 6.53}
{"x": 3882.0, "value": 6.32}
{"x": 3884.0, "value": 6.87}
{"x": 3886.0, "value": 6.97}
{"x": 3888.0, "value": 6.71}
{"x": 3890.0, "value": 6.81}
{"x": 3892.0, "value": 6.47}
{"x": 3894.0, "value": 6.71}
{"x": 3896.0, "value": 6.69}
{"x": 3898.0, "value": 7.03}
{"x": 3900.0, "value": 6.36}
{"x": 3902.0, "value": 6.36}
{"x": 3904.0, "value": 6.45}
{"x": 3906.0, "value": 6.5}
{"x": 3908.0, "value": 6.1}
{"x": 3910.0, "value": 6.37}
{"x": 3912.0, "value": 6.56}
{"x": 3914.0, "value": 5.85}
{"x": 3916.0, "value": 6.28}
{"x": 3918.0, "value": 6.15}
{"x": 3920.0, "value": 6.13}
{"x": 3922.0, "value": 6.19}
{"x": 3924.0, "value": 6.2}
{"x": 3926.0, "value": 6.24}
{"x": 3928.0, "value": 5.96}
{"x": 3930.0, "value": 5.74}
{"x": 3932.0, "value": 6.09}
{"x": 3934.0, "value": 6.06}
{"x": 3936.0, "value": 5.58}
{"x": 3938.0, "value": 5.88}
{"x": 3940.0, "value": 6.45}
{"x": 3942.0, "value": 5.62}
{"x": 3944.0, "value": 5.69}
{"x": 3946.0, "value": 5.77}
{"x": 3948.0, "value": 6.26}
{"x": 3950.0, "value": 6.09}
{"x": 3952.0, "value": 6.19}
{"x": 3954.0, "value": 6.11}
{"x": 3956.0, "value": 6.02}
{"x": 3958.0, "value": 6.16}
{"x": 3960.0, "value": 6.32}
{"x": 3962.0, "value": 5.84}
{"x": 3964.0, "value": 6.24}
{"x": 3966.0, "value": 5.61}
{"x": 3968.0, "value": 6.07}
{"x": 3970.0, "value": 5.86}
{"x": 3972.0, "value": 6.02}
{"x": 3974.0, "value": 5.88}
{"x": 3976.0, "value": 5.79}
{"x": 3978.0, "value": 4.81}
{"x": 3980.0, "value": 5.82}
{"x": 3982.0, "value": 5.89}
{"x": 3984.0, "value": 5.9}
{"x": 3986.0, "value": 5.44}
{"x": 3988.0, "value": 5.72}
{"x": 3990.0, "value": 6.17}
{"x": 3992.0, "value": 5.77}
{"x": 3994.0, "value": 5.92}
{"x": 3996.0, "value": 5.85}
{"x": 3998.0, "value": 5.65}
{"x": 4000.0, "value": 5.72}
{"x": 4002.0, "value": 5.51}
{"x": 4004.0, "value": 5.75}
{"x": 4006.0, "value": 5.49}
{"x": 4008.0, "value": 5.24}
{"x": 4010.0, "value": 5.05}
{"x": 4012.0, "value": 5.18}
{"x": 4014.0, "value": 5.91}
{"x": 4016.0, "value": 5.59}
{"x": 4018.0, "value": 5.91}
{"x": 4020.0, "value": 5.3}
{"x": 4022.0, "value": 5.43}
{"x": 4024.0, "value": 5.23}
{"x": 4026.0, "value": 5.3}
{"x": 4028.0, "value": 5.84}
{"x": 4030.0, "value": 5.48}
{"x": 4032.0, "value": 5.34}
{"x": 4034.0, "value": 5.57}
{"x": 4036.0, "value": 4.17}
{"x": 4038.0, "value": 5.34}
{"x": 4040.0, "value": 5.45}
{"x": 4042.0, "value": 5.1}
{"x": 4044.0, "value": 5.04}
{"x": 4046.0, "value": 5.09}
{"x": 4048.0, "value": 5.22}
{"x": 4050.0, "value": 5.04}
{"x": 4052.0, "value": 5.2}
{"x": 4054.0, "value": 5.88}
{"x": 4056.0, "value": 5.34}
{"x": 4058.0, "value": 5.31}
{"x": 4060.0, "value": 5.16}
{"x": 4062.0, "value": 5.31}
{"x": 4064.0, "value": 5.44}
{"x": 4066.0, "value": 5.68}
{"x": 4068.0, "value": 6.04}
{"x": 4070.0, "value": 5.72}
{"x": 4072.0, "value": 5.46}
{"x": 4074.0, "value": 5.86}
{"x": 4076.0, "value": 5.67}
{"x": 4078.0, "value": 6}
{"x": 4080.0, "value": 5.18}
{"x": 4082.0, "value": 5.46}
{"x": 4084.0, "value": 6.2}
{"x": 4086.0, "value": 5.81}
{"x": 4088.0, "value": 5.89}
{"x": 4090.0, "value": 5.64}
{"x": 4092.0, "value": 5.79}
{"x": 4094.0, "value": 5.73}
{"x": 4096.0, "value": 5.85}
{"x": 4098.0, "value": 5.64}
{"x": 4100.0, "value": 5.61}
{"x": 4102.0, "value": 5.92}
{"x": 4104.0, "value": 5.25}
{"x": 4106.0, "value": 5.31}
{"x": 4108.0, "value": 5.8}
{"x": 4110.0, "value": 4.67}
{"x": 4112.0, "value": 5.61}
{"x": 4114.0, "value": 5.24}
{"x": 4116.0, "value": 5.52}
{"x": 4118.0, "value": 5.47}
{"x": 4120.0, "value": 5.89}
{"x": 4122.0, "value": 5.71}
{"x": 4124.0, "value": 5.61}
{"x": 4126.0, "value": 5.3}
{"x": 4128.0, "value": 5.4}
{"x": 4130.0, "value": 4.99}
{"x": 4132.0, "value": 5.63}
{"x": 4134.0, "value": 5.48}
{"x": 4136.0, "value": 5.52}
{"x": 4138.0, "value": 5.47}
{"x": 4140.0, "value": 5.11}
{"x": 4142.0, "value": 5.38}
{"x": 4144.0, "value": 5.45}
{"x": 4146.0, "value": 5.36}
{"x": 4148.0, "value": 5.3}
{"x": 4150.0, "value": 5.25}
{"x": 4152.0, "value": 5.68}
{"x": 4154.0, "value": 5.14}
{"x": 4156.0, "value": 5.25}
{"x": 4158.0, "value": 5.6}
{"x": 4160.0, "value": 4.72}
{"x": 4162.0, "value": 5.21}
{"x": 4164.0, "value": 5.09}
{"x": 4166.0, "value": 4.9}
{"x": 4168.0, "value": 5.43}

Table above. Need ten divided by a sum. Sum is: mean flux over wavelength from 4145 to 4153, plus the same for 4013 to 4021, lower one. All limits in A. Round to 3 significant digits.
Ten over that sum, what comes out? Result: 0.903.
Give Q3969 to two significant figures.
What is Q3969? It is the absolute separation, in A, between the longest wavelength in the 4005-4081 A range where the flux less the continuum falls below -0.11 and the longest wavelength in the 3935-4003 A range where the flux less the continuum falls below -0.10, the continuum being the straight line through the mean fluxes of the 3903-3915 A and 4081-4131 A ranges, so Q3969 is 78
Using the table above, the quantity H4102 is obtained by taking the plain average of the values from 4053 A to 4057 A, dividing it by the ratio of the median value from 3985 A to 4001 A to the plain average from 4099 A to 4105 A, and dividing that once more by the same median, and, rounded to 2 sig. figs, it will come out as 0.95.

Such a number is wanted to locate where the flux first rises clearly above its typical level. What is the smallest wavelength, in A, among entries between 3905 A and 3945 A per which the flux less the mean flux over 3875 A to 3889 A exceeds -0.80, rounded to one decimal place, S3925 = 3906.0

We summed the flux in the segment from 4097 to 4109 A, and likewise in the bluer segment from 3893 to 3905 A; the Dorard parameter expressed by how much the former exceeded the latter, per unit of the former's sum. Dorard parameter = -0.18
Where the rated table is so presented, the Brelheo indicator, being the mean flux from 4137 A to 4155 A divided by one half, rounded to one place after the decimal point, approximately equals 10.7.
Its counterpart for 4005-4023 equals 10.9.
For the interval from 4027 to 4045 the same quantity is 10.5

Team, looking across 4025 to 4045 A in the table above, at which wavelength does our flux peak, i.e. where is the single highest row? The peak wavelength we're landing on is 4028.0 A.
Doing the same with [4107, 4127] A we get 4120.0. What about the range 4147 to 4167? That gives 4152.0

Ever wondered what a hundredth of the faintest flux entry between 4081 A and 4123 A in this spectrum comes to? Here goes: 0.047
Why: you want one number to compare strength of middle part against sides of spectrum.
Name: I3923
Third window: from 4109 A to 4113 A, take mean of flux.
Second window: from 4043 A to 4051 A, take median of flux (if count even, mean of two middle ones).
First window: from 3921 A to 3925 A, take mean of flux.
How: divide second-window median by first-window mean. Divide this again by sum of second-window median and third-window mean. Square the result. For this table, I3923 0.0064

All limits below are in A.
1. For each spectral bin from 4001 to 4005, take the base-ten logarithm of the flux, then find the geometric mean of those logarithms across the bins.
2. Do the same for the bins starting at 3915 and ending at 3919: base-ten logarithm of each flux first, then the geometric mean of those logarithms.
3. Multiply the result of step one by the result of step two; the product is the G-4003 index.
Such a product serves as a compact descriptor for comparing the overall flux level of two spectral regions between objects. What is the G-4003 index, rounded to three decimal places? 0.595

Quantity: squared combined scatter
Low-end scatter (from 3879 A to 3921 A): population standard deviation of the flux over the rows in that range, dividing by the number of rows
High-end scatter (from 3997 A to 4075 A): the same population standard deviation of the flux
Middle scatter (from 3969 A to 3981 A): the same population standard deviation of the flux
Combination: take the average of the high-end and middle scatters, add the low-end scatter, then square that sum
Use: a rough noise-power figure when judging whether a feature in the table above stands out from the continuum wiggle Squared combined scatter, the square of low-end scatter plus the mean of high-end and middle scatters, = 0.45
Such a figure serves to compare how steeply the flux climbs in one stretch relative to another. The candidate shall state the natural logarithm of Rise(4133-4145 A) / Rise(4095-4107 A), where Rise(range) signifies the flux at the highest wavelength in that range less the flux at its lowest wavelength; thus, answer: -2.9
